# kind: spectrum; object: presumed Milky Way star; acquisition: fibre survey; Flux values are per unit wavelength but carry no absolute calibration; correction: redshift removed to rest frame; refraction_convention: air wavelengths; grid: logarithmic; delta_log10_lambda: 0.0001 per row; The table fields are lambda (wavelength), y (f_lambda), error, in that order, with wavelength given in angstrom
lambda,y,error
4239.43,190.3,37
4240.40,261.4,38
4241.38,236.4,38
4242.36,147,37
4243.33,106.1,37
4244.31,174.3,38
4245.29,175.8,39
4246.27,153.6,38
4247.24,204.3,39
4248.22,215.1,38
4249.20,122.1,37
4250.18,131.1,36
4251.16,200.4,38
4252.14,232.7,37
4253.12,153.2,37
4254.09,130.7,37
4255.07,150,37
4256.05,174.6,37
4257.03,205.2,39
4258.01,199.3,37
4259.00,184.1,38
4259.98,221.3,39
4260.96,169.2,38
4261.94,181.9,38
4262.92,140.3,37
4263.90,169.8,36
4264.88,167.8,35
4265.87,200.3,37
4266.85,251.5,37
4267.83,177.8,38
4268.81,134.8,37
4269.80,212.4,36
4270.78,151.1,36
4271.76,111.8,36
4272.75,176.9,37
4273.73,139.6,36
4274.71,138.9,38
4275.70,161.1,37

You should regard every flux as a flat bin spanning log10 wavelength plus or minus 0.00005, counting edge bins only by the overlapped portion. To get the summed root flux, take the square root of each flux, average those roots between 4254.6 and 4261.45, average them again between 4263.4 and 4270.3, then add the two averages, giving 27.3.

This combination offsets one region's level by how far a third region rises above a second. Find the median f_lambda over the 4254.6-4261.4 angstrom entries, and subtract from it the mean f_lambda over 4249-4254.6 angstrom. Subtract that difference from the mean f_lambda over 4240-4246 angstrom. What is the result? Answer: 161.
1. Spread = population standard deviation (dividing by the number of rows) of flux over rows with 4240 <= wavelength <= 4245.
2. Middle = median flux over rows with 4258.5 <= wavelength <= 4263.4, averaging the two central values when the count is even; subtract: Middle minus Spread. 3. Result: 125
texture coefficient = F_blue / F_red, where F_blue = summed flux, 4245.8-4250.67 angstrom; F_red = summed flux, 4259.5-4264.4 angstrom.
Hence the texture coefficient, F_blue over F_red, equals 0.94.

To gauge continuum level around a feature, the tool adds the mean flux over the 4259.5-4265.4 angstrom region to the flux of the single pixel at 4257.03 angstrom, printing 380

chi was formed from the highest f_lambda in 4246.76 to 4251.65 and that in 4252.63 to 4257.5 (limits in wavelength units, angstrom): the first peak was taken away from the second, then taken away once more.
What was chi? -225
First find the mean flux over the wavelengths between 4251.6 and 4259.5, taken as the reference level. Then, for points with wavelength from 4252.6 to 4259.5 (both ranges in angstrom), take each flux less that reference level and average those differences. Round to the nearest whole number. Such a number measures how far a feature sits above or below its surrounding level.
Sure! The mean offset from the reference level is -8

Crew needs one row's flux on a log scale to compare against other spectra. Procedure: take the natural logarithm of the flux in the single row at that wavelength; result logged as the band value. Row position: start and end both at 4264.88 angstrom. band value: 5.12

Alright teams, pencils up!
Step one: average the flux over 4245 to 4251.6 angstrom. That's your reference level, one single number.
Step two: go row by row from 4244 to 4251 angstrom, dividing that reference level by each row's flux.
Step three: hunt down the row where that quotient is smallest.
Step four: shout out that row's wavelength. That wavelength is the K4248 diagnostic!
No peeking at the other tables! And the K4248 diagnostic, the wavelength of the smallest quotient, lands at 4248.22 angstrom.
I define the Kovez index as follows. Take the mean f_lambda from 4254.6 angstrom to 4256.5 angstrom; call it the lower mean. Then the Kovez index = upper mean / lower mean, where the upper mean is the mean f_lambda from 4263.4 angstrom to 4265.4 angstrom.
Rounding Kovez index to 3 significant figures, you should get 1.04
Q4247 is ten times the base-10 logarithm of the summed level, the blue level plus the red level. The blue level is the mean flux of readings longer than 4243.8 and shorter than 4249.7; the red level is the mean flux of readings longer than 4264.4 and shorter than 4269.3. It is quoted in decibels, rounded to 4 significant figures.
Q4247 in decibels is 25.57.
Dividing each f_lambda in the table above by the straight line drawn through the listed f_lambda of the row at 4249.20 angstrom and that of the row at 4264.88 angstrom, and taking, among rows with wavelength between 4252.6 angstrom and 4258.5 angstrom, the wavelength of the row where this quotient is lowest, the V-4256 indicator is 4254.09 angstrom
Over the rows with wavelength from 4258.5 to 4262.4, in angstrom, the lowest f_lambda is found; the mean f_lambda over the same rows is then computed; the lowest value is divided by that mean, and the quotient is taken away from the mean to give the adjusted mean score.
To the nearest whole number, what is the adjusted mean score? 188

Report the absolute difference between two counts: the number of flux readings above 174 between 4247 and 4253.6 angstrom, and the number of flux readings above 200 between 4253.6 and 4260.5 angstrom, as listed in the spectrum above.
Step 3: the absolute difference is 2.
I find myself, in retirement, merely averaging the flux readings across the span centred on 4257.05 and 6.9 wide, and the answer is 181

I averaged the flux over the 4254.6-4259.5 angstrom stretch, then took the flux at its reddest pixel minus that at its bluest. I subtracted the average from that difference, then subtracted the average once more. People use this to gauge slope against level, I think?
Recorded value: -331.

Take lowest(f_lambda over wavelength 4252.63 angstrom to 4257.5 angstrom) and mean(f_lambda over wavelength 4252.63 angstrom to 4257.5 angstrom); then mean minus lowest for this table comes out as 32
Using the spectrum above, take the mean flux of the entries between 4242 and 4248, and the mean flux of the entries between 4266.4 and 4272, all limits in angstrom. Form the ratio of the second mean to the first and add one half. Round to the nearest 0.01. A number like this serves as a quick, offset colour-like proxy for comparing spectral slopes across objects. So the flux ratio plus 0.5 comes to 1.58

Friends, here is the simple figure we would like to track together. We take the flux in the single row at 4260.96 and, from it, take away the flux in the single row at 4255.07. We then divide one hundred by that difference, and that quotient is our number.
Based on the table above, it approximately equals 5.2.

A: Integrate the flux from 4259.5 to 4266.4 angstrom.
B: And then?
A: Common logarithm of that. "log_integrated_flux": 3.09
